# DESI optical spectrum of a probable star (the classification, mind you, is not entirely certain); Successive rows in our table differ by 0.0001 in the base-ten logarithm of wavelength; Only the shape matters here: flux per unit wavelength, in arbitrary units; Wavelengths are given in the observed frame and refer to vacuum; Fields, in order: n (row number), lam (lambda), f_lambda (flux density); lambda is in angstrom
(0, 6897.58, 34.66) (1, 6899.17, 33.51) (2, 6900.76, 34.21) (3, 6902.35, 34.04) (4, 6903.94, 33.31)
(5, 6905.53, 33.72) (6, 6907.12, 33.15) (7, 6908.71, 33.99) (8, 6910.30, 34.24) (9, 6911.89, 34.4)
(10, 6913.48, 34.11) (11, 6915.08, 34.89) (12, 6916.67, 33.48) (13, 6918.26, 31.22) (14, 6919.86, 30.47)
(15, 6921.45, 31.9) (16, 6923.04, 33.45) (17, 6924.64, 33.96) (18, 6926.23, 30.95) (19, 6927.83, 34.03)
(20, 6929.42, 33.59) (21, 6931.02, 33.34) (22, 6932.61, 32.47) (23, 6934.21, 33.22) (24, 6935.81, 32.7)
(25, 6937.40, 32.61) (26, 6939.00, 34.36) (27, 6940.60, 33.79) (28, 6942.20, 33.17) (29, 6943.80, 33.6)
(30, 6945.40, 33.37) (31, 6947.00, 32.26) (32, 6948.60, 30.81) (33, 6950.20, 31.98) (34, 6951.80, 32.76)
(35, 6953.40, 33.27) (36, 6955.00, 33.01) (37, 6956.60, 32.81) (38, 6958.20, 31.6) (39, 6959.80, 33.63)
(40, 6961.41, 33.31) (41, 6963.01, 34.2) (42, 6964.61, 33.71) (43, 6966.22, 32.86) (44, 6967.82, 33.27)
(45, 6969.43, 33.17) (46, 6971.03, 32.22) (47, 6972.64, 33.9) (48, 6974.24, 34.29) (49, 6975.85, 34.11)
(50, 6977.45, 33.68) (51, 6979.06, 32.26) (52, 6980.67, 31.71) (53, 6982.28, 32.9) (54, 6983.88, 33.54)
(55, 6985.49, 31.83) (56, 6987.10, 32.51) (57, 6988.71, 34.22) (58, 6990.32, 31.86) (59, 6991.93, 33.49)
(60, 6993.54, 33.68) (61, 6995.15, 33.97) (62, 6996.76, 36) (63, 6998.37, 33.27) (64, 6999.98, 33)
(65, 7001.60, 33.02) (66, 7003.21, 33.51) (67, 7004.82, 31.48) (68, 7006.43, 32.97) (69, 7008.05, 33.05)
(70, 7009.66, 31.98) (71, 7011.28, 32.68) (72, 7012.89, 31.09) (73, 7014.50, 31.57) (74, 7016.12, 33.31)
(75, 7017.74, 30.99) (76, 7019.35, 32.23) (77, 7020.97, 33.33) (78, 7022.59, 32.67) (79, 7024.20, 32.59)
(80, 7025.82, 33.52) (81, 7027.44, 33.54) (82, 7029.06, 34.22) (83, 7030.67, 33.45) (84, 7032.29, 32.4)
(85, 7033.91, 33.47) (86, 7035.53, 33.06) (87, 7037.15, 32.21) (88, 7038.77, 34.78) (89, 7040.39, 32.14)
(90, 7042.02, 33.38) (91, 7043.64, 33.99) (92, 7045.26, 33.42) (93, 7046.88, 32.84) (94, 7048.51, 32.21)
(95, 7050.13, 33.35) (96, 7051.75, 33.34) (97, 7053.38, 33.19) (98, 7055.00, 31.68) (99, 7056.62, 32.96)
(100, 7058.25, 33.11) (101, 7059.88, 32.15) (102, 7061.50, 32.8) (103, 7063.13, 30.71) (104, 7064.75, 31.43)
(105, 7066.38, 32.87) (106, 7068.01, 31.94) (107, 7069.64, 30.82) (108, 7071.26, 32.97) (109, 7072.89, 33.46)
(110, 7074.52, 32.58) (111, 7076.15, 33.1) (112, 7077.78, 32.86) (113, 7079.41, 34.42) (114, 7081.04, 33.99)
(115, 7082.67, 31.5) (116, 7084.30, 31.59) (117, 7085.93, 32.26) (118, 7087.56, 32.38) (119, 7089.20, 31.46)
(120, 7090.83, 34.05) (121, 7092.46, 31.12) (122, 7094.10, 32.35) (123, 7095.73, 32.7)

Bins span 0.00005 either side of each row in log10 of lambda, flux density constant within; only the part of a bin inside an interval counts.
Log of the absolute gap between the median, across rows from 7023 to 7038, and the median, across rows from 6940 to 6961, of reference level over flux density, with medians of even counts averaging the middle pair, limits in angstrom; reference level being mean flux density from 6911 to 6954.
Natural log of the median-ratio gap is -4.3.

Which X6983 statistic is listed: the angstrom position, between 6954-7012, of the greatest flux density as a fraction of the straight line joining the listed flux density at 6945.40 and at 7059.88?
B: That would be 6996.76 angstrom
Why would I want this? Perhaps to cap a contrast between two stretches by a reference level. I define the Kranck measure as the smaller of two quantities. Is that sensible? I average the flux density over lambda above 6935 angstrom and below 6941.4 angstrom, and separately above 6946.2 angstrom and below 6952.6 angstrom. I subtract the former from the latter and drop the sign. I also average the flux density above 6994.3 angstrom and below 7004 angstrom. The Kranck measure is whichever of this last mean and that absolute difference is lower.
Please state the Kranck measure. 1.4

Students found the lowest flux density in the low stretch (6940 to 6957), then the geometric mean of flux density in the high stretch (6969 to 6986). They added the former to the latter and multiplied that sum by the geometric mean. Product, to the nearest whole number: 2110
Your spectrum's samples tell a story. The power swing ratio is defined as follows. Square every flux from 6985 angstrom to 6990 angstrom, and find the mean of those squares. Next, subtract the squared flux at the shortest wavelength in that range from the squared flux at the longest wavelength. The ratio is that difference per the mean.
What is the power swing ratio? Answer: 0.15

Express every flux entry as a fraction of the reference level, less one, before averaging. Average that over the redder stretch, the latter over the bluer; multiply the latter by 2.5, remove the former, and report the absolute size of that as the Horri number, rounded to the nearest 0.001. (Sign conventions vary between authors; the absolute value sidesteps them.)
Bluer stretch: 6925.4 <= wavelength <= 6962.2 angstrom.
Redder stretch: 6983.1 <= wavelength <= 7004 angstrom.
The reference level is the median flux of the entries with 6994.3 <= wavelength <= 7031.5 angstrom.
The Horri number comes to 0.020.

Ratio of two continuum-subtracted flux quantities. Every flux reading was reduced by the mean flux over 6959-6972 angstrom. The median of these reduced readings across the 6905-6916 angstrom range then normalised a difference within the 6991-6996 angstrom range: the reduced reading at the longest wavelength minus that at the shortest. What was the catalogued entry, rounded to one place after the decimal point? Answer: 0.6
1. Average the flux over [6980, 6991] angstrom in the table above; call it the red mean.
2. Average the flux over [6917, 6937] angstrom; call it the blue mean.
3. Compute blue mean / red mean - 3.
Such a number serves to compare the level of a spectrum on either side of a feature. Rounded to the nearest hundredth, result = -2.00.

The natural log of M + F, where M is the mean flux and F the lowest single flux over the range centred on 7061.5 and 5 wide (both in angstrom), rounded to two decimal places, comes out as 4.14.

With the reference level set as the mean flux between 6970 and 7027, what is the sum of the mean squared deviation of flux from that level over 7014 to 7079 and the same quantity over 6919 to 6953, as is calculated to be 1.94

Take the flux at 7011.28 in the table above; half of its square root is 2.86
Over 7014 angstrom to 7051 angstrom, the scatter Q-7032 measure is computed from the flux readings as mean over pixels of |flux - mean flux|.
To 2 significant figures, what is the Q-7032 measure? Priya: 0.70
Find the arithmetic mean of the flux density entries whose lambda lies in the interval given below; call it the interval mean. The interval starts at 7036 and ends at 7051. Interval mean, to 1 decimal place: 33.1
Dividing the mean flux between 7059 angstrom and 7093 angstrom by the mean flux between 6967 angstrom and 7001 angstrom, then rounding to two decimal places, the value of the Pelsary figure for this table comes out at 0.97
